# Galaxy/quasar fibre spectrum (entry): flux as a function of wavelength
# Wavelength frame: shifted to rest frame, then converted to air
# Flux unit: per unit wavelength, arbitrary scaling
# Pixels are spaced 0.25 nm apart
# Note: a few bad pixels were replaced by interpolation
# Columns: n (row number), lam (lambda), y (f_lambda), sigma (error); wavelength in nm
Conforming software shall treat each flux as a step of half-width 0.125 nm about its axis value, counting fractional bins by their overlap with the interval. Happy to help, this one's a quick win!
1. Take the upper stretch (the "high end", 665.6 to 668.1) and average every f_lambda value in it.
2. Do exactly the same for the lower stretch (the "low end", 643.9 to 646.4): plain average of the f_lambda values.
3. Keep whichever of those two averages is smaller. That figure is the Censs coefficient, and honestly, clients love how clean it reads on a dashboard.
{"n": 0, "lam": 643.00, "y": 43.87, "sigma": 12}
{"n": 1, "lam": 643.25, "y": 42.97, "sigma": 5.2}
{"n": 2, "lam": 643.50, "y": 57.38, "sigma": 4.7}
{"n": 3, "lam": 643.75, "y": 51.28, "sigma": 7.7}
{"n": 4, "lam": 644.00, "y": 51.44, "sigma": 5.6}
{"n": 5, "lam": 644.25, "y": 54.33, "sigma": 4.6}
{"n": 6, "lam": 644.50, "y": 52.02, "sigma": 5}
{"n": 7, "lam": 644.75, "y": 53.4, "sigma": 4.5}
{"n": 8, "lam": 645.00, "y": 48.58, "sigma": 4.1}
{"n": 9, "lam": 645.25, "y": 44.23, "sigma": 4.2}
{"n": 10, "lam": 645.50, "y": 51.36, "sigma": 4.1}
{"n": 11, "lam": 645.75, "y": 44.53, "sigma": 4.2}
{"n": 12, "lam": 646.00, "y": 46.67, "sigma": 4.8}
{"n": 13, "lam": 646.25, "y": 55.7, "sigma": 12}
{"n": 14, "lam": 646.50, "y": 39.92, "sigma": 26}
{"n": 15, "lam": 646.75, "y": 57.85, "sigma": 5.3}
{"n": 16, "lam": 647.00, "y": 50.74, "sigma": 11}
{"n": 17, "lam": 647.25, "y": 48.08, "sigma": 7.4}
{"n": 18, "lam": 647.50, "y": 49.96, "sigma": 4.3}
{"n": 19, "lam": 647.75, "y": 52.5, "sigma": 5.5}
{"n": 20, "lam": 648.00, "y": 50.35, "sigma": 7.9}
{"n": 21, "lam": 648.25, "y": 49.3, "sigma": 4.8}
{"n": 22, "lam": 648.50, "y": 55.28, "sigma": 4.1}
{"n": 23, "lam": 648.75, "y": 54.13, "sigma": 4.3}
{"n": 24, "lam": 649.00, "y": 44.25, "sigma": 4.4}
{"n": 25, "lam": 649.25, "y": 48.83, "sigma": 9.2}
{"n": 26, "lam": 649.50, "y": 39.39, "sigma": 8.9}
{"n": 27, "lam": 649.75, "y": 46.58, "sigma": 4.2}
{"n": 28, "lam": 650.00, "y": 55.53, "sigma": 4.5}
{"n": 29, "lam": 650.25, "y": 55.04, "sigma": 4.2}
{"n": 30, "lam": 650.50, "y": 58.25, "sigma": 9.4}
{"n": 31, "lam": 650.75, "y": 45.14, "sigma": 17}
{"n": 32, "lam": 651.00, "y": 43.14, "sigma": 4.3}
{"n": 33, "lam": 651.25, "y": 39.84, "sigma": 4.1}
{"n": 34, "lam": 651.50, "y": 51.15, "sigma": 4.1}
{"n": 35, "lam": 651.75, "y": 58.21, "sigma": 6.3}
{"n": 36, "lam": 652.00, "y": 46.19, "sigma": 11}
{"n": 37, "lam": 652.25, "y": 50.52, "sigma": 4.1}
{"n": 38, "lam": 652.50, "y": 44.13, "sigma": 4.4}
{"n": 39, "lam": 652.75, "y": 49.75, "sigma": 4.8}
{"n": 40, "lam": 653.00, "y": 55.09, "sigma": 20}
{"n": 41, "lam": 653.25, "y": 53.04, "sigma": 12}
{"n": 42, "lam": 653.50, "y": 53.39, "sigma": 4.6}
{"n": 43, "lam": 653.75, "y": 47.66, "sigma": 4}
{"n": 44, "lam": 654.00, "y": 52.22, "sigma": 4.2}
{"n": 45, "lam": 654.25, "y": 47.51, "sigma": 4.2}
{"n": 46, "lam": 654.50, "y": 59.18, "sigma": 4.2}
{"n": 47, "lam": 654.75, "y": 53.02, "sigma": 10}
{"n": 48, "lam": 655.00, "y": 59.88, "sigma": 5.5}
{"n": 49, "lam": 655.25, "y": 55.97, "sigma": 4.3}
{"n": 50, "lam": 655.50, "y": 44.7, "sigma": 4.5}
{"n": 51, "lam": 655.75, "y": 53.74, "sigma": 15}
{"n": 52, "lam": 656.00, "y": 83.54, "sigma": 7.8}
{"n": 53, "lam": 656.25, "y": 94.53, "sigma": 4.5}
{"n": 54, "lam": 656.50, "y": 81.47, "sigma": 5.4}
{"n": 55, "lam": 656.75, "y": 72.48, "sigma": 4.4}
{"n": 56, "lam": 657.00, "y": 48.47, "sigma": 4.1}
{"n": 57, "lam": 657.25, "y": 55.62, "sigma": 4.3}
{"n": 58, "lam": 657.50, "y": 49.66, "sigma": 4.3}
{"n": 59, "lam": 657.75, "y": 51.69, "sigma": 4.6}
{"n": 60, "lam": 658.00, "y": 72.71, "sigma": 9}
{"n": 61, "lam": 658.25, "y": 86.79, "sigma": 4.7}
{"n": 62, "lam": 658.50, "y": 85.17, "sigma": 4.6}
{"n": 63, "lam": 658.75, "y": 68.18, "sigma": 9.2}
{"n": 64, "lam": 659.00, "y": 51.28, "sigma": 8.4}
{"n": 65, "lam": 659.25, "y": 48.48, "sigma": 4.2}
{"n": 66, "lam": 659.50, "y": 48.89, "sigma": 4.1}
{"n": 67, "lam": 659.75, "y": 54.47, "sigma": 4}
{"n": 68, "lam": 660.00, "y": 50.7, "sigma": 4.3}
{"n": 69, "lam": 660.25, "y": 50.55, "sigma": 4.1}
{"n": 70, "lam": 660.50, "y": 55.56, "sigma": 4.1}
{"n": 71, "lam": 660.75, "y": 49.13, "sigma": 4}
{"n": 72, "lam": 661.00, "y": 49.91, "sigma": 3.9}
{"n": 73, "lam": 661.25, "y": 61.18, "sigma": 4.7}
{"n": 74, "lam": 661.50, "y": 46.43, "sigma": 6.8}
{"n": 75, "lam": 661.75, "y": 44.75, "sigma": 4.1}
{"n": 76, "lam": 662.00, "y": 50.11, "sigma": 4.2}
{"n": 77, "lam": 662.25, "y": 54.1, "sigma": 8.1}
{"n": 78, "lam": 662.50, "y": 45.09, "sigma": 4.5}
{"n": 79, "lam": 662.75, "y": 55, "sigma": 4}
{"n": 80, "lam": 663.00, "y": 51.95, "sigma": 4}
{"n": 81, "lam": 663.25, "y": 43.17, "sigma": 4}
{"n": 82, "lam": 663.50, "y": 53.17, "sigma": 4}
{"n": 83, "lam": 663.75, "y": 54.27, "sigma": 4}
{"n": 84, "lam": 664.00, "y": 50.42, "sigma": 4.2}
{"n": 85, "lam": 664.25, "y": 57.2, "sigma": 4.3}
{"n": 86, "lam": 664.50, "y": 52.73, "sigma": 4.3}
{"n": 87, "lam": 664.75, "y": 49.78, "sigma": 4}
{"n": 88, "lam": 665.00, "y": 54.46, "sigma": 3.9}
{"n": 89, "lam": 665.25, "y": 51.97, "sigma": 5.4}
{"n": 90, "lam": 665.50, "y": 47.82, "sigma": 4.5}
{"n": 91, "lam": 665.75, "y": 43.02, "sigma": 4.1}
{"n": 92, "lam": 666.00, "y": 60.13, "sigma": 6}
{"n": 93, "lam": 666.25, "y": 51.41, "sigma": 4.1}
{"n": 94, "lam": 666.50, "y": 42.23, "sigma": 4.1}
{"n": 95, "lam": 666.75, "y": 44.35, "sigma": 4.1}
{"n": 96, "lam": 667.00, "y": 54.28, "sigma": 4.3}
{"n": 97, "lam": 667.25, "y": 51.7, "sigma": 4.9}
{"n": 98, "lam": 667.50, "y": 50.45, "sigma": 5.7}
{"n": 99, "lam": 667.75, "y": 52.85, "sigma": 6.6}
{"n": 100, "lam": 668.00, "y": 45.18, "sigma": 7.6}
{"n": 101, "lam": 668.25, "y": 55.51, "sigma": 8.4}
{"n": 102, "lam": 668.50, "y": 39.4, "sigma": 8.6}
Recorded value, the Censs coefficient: 49.6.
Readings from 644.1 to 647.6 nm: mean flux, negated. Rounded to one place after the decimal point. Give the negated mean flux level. -49.8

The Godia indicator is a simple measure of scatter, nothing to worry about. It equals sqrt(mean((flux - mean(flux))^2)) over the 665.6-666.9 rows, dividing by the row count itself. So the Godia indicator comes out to 6.8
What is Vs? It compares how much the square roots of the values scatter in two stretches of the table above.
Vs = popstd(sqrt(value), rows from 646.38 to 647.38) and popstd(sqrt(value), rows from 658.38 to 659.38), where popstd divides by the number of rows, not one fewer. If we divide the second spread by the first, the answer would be 2.0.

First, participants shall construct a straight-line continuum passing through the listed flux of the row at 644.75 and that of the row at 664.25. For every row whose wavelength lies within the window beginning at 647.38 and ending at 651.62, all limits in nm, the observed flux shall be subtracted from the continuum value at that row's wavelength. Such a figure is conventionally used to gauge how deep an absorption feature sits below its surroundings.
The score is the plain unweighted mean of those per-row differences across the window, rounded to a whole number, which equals 5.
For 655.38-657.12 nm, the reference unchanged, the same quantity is -13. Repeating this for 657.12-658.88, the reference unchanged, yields -11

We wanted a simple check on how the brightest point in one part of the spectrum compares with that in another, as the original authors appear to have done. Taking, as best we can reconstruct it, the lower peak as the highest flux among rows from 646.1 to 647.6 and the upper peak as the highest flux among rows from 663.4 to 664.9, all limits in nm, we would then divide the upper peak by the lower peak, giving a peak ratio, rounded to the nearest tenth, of 1.0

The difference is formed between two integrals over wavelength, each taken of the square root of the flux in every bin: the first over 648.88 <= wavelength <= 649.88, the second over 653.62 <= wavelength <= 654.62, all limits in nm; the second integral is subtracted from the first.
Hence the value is -0.49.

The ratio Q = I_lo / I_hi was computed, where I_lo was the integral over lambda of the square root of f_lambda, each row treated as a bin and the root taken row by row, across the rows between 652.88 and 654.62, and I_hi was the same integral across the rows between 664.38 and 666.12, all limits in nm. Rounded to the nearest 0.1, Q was 1.0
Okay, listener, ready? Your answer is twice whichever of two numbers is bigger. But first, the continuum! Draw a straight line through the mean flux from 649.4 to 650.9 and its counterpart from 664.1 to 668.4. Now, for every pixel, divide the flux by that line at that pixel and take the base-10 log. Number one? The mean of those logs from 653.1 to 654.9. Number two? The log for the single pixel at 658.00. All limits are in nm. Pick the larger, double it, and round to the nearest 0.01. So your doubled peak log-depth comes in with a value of 0.32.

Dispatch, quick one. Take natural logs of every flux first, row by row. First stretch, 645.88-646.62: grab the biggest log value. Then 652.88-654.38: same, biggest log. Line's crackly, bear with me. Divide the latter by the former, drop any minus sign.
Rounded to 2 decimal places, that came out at 1.00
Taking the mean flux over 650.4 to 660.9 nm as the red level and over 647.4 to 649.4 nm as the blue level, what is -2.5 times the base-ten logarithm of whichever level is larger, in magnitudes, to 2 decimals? -4.38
